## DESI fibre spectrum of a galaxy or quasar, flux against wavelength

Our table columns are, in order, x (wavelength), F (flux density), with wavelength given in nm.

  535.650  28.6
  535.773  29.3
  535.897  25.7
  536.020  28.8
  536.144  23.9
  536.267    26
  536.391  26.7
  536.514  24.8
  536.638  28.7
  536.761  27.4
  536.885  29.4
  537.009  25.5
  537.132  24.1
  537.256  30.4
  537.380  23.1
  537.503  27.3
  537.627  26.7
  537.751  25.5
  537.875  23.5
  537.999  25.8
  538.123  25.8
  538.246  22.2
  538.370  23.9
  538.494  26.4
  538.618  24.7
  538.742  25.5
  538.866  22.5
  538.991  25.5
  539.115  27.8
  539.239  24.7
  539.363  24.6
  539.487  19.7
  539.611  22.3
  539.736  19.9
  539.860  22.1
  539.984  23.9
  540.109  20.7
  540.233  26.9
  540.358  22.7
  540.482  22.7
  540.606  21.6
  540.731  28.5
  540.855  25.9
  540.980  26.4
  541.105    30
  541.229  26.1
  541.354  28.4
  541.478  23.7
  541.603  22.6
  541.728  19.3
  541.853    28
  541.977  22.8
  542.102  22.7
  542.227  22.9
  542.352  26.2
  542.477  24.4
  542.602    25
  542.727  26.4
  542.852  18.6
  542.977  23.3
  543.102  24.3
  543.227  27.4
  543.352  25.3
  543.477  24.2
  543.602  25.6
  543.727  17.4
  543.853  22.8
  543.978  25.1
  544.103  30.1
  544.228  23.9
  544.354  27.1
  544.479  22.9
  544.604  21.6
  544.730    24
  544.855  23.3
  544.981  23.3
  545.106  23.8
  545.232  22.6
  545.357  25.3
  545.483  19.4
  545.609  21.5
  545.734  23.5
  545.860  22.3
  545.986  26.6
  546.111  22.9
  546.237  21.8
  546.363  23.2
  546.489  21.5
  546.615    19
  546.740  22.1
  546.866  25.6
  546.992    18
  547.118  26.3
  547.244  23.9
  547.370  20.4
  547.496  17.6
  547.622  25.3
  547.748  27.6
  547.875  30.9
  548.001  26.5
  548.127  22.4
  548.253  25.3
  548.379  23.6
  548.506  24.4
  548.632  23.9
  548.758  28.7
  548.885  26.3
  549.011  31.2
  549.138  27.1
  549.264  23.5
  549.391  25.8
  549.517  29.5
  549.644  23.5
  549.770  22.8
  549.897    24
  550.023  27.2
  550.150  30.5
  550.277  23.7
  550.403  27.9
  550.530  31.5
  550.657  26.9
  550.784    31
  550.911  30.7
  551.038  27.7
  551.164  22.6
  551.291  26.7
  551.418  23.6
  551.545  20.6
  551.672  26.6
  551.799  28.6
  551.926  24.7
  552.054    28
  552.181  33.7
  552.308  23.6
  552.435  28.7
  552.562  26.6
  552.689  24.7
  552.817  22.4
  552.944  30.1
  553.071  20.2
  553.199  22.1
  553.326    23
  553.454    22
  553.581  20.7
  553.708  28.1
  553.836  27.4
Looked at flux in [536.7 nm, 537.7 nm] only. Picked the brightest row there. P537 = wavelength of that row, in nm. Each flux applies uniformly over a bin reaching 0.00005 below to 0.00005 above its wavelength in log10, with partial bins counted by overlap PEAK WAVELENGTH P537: 537.256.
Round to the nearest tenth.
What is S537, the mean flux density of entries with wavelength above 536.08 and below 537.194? 26.3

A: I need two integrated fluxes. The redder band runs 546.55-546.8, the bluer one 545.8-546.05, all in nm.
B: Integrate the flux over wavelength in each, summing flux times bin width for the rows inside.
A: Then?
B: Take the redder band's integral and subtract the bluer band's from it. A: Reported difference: -1.0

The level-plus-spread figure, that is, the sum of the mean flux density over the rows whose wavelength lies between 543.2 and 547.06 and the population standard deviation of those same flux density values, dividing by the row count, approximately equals 26.0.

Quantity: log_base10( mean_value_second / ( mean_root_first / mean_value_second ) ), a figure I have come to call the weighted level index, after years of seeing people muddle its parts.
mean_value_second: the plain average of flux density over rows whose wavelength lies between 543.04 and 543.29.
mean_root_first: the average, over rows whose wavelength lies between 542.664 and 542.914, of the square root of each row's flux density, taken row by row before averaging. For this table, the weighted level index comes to 2.15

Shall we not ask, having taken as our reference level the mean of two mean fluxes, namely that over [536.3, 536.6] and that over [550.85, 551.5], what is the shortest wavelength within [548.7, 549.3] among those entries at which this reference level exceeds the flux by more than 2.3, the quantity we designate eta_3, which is 549.264 nm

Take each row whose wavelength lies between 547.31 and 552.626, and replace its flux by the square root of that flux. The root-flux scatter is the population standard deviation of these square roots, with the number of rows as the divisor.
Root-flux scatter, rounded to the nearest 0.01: 0.33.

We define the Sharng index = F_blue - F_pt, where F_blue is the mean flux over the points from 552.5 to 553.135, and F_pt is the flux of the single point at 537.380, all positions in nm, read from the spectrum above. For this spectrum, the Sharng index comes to 1.7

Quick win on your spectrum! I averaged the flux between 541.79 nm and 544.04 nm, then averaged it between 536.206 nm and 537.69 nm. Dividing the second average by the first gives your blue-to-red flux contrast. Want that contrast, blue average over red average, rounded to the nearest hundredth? 1.11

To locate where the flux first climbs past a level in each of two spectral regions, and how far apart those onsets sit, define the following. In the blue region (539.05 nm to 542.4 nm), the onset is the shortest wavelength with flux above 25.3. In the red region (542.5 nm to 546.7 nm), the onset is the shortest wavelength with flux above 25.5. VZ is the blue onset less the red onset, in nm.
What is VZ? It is -3.61 nm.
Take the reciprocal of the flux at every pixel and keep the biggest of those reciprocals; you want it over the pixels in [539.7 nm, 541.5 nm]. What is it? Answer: 0.0503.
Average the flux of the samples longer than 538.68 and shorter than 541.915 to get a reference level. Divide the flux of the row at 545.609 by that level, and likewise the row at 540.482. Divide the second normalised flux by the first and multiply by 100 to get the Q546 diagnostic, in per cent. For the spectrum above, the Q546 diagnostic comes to 106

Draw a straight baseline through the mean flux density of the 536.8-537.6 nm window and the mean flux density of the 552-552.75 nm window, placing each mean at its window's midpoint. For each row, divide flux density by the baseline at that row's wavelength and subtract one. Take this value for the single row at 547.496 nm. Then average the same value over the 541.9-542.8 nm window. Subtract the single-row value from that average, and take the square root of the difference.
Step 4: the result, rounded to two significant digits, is 0.51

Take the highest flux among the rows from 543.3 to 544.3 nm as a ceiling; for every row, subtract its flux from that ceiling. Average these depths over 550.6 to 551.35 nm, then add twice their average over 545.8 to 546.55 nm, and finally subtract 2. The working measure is 14.6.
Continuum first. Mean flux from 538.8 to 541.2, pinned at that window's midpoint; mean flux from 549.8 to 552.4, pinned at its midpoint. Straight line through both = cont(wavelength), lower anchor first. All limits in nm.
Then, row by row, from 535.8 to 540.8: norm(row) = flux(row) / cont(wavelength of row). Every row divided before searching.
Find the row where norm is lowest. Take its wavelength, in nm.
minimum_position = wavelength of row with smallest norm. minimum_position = 539.487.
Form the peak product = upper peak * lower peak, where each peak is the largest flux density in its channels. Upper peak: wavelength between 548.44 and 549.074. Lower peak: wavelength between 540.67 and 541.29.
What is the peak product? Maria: 936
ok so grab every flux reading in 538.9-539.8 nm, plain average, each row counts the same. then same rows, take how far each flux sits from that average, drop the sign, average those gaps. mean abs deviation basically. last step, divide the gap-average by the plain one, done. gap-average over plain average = 0.10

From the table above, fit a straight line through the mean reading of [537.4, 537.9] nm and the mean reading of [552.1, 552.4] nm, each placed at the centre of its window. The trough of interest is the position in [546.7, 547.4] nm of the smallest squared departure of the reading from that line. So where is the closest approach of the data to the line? 547.118 nm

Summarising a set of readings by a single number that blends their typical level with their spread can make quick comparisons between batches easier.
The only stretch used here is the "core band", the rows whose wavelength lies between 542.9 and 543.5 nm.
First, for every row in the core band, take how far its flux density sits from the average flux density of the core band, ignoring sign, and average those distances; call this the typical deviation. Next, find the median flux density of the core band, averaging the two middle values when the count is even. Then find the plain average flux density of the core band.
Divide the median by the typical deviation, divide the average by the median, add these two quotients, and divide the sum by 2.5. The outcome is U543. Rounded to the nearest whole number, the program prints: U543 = 9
